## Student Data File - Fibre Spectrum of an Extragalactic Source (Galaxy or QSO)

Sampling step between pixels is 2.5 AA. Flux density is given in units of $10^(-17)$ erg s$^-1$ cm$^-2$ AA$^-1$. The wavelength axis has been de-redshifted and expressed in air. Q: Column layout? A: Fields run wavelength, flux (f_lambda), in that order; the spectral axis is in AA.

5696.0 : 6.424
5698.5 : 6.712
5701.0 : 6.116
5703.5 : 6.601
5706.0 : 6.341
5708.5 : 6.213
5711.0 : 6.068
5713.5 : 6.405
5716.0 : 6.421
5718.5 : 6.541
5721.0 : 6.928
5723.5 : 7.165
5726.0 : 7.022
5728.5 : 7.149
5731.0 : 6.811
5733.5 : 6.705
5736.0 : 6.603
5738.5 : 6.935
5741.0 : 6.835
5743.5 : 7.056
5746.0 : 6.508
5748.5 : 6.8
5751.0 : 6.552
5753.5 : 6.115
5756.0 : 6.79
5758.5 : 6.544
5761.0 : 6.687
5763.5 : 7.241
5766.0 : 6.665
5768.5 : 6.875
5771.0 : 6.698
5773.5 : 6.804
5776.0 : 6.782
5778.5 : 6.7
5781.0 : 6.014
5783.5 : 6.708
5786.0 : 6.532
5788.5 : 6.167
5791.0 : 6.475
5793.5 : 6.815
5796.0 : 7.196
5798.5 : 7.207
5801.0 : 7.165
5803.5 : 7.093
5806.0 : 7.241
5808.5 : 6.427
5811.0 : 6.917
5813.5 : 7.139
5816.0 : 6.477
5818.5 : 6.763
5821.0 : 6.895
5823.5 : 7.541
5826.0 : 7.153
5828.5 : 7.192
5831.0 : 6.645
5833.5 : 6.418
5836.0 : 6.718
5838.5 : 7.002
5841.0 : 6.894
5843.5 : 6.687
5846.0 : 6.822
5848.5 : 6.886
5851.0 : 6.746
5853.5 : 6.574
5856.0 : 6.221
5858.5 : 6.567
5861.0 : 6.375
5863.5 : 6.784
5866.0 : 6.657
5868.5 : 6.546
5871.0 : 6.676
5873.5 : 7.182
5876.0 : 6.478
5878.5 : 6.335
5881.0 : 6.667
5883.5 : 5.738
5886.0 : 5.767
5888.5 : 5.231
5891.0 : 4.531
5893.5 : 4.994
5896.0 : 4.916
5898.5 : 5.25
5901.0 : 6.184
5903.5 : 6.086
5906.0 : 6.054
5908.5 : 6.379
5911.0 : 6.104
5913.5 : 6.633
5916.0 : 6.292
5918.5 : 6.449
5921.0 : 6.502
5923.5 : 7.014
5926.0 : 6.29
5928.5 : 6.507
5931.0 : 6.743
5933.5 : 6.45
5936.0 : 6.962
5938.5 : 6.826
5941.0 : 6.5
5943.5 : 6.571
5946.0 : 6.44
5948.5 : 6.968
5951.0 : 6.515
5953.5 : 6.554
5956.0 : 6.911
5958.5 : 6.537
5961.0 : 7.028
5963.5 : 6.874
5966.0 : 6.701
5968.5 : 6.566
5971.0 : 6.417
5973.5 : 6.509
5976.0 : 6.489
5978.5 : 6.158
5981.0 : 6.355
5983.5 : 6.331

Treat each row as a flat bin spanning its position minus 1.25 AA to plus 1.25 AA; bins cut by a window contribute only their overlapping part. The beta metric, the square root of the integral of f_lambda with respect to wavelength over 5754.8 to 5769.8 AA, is 10.1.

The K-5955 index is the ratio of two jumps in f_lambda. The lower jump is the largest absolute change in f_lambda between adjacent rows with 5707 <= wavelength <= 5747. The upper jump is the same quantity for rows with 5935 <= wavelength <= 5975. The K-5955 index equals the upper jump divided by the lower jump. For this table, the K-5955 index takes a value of 1.0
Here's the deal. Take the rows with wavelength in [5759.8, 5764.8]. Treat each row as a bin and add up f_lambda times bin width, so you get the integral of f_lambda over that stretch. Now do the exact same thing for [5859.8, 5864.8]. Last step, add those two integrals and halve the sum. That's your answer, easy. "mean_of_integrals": 33.9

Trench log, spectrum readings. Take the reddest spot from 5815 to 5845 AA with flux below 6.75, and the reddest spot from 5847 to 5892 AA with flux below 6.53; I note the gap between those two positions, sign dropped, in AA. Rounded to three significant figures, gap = 47.5 AA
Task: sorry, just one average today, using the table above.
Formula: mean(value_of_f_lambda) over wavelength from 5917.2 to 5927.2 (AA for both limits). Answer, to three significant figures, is 6.56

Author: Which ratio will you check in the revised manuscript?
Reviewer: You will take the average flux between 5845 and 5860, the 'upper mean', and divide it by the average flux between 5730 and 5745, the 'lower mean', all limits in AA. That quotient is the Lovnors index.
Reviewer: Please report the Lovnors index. 0.97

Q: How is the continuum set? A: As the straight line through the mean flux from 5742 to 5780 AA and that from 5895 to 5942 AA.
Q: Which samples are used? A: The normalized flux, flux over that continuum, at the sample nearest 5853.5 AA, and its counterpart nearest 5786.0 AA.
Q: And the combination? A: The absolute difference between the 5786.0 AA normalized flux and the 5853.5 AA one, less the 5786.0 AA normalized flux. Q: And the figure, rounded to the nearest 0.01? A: -0.95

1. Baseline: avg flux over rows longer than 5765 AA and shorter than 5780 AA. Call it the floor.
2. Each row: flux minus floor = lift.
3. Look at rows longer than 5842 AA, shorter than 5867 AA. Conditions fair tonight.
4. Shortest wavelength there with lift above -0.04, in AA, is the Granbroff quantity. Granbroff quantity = 5846.0 AA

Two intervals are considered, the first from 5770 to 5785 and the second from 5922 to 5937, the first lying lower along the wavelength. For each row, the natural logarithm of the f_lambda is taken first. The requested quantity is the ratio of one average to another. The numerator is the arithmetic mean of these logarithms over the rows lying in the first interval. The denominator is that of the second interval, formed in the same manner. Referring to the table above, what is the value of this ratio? 1.00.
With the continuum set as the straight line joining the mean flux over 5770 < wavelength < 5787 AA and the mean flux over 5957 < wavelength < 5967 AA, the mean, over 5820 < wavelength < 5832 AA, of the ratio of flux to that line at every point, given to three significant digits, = 1.07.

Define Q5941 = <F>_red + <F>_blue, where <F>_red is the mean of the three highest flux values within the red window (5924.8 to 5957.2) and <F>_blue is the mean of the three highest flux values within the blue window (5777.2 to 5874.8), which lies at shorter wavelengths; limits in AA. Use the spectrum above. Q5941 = 14.28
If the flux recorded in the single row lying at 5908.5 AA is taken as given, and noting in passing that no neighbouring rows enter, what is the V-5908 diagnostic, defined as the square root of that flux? 2.53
